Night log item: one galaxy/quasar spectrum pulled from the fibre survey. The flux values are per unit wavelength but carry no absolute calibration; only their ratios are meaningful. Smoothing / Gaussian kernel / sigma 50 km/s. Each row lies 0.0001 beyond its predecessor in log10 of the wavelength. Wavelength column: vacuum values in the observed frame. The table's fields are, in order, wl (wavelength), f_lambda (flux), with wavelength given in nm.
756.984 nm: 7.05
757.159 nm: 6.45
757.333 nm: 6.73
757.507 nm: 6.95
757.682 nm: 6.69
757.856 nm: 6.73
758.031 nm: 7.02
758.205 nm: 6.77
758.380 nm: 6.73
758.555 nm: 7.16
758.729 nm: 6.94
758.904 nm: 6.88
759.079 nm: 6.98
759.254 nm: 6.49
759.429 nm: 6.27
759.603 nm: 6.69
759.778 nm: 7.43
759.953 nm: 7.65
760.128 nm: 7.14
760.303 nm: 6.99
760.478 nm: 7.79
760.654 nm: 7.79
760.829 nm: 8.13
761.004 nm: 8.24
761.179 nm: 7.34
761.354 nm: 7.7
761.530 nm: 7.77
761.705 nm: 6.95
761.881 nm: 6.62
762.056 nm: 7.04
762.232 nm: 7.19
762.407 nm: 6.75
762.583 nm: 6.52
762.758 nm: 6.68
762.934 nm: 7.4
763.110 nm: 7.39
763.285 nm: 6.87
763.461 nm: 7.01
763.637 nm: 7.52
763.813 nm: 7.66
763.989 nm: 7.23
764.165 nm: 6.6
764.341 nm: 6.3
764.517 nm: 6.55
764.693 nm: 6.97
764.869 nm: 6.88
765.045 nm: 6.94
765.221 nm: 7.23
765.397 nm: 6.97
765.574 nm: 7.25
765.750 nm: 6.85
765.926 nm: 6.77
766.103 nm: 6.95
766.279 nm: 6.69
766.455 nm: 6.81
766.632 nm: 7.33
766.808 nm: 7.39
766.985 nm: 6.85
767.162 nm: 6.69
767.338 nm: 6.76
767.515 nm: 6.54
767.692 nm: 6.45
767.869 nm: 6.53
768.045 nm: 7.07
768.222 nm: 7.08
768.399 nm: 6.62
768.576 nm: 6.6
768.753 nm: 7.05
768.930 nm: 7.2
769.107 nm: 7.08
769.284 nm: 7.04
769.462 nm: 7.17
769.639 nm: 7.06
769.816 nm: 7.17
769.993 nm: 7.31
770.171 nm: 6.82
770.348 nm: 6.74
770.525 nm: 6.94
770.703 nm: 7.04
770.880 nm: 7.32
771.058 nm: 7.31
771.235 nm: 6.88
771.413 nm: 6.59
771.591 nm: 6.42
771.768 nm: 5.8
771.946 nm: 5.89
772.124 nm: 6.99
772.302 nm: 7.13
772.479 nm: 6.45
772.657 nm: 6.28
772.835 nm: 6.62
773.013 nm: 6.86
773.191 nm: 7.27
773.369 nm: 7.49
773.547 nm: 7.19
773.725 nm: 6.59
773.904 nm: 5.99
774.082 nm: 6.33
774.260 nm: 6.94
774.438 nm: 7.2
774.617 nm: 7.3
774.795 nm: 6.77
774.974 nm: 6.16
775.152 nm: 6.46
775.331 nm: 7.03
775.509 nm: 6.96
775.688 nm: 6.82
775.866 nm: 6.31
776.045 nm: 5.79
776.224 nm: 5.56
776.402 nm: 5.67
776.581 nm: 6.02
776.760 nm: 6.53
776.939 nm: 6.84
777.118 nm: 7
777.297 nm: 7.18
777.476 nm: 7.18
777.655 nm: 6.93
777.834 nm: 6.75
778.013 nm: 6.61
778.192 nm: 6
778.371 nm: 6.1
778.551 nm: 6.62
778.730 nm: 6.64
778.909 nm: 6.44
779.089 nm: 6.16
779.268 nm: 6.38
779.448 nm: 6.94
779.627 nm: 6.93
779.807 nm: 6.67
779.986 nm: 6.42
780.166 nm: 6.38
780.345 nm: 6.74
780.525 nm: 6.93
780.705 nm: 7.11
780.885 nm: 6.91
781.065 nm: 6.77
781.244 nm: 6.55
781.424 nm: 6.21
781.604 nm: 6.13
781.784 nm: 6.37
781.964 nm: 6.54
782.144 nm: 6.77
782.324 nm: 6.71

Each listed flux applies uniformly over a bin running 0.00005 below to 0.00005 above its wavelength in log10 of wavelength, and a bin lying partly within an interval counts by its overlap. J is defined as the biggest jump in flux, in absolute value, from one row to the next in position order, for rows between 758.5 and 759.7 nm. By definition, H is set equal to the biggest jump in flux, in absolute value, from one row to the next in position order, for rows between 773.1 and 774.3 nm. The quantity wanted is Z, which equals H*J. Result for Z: 0.30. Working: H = 0.610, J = 0.49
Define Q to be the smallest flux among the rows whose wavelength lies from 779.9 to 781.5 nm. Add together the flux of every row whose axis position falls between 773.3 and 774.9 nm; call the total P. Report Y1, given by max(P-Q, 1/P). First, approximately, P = 61.8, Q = 6.21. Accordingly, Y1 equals 55.6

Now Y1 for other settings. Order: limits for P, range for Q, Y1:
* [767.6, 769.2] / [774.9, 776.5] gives 56.1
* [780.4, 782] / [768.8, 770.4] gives 52.8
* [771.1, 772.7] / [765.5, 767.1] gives 51.7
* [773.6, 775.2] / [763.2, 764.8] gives 53.4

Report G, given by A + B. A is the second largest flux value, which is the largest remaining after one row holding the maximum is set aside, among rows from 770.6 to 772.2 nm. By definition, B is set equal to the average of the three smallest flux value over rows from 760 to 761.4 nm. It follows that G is 14.5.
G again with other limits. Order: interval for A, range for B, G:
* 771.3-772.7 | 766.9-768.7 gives 13.5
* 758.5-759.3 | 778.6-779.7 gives 13.3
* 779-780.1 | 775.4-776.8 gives 12.6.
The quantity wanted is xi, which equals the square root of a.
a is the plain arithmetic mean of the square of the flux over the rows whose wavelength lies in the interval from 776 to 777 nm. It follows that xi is 6.1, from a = 37.0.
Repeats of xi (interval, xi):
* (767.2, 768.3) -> 6.7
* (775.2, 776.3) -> 6.4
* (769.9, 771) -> 7.0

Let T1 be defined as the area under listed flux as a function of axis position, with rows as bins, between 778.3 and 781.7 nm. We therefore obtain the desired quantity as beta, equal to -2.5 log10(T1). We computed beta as -3.37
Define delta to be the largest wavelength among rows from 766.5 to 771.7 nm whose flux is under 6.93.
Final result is 771.591 nm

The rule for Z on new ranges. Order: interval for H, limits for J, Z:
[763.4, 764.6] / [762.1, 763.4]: 0.45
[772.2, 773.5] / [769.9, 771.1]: 0.33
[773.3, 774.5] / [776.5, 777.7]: 0.31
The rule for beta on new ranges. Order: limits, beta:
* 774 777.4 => -3.37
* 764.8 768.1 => -3.39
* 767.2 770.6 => -3.43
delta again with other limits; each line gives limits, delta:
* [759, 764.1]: 763.285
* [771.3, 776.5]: 776.402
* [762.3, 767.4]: 767.338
